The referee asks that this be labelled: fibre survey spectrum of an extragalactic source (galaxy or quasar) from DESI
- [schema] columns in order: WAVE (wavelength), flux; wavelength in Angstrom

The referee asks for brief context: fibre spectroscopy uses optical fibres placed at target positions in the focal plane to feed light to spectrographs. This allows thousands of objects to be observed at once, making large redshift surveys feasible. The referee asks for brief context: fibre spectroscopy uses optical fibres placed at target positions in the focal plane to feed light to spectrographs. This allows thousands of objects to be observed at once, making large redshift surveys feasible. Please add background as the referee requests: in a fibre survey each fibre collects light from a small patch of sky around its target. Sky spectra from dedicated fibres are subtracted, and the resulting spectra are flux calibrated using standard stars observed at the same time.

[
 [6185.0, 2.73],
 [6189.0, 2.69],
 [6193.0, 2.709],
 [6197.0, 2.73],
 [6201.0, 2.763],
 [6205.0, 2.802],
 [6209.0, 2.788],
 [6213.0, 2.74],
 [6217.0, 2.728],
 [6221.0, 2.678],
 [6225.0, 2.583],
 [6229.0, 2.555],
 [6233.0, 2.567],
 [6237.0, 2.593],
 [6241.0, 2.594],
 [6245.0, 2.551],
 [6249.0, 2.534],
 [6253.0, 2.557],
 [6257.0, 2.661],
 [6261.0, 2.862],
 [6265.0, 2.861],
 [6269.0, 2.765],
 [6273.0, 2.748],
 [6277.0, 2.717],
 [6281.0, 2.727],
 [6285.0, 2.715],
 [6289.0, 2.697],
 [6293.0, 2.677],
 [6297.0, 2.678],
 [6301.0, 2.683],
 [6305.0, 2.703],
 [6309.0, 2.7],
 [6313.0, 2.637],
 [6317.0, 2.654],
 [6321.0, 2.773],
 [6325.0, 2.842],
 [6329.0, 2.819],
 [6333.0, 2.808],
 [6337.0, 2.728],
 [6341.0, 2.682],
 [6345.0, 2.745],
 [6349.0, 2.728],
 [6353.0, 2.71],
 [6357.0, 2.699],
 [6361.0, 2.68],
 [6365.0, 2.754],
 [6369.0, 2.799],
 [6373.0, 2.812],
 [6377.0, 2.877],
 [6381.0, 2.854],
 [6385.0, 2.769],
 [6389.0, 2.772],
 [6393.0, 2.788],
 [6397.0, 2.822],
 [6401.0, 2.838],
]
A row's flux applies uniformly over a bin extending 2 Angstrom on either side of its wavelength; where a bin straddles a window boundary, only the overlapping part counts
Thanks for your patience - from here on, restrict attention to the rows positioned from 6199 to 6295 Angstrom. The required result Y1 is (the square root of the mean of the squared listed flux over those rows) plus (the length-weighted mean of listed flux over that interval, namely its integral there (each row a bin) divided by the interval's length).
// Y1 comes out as 5.37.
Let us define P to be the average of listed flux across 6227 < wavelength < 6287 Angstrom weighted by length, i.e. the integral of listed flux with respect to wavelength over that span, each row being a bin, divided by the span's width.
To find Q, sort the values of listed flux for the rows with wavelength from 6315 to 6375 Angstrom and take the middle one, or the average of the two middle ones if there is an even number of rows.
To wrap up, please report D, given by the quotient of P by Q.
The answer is 0.97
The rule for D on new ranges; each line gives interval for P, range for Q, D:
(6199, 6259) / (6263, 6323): 0.98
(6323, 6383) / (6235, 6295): 1.03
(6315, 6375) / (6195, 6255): 1.06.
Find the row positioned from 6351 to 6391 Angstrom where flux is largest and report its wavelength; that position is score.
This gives 6377.0 Angstrom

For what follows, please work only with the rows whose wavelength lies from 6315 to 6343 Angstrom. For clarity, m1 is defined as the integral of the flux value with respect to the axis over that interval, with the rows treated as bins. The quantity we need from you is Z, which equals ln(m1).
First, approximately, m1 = 77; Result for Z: 4.3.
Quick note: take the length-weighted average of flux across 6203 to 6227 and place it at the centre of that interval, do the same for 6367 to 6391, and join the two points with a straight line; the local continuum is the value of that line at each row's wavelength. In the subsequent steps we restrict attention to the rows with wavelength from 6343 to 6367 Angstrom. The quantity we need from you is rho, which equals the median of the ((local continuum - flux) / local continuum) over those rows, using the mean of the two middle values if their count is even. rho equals 0.028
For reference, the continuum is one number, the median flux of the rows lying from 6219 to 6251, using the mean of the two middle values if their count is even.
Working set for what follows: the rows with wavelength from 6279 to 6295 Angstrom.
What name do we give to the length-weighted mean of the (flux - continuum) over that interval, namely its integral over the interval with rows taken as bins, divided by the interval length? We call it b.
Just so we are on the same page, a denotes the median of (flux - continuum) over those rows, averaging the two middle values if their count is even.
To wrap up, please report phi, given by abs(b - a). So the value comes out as 0.0020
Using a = 0.13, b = 0.13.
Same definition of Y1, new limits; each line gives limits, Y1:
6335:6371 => 5.45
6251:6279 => 5.48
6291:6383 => 5.48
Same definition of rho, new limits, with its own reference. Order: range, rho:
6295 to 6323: 0.031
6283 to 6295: 0.024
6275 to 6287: 0.014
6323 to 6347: 0.005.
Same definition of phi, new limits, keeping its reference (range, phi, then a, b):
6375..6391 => 0.0050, 0.24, 0.24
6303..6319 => 0.0035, 0.10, 0.10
